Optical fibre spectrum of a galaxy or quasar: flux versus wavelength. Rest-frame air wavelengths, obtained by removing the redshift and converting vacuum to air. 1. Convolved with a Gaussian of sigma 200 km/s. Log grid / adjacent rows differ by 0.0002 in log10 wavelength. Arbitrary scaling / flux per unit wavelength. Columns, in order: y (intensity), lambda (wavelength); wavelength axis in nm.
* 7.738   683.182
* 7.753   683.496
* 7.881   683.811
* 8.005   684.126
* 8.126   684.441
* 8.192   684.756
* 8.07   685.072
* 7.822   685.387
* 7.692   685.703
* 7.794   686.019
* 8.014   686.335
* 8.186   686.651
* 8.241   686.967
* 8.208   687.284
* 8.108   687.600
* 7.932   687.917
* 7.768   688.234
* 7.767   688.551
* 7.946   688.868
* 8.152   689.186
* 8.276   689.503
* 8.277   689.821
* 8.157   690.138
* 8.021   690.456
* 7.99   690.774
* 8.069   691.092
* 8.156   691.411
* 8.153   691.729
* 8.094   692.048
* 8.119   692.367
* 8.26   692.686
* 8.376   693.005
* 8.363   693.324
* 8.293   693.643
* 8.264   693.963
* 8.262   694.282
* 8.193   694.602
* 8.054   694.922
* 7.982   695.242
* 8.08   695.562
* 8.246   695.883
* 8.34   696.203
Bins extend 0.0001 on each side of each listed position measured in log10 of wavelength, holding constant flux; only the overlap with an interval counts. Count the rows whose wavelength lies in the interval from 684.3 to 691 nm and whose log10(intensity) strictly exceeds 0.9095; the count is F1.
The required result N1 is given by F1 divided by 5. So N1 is 1.8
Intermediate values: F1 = 9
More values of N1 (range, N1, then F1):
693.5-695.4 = 0.8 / 4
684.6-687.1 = 0.6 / 3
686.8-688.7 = 0.4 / 2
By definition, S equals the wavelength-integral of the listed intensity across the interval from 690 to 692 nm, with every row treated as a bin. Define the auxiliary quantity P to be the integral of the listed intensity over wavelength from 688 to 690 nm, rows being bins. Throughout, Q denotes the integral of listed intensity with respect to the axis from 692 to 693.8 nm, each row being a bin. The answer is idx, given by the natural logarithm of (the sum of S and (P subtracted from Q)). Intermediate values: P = 16.1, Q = 14.9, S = 16.2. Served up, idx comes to 2.71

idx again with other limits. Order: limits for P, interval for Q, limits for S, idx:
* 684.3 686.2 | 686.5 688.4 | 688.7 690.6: 2.75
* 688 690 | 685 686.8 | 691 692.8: 2.55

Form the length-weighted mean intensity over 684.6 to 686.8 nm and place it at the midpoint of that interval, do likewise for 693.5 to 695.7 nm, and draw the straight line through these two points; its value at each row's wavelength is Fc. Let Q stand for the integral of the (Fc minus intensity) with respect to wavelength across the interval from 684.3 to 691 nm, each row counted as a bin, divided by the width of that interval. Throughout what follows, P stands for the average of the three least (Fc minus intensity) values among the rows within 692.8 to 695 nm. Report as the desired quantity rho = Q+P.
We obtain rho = -0.24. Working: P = -0.210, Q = -0.03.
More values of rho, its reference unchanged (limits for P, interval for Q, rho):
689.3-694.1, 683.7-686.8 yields -0.26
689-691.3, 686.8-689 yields -0.17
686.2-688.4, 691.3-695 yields -0.31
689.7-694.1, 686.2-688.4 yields -0.30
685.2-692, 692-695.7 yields -0.29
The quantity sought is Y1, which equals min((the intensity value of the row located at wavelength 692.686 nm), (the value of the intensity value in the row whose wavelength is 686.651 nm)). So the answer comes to 8.19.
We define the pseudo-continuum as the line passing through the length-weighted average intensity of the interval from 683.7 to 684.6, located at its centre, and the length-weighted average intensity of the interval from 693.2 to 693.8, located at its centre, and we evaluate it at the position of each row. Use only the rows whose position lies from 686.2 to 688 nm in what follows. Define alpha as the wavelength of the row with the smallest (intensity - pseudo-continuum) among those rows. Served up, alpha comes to 687.917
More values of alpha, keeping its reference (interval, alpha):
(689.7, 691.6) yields 690.774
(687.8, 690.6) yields 688.551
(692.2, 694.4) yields 692.367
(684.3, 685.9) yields 685.703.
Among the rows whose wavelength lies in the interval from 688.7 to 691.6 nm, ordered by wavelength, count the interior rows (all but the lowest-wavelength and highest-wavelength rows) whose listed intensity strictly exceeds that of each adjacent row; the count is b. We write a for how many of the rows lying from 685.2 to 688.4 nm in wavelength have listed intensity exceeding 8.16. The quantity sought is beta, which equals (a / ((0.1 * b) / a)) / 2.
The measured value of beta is 45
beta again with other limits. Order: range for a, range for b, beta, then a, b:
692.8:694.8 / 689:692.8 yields 90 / 6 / 2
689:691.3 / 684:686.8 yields 20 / 2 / 1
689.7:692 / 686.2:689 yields 5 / 1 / 1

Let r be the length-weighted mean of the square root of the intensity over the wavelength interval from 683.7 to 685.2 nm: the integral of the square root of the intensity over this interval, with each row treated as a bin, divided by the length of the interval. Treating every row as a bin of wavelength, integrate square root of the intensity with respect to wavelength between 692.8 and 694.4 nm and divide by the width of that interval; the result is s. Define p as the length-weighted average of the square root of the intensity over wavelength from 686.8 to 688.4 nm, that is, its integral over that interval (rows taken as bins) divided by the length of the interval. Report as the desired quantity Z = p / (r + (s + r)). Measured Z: 0.3314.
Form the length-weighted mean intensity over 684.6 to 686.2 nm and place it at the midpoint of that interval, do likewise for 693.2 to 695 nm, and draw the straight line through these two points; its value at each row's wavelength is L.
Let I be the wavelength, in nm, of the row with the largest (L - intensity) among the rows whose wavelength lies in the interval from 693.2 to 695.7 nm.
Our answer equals 695.242 nm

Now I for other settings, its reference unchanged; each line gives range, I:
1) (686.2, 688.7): 688.551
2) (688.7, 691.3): 690.774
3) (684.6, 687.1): 685.703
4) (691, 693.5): 692.048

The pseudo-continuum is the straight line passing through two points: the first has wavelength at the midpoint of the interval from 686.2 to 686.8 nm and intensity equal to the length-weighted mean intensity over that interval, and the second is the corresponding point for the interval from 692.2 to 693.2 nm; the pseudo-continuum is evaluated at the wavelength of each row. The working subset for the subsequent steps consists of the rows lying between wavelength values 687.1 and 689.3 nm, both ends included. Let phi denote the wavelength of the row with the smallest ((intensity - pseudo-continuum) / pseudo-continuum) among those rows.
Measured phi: 688.551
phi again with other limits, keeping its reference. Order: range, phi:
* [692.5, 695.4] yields 695.242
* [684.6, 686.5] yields 685.703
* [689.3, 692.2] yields 690.774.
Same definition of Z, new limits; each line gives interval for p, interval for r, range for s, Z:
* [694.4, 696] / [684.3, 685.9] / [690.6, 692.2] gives 0.3353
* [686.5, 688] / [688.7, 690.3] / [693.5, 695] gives 0.3326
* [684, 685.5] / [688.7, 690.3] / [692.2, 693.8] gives 0.3303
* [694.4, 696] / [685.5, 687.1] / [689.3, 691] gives 0.3348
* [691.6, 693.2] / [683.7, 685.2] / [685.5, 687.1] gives 0.3369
